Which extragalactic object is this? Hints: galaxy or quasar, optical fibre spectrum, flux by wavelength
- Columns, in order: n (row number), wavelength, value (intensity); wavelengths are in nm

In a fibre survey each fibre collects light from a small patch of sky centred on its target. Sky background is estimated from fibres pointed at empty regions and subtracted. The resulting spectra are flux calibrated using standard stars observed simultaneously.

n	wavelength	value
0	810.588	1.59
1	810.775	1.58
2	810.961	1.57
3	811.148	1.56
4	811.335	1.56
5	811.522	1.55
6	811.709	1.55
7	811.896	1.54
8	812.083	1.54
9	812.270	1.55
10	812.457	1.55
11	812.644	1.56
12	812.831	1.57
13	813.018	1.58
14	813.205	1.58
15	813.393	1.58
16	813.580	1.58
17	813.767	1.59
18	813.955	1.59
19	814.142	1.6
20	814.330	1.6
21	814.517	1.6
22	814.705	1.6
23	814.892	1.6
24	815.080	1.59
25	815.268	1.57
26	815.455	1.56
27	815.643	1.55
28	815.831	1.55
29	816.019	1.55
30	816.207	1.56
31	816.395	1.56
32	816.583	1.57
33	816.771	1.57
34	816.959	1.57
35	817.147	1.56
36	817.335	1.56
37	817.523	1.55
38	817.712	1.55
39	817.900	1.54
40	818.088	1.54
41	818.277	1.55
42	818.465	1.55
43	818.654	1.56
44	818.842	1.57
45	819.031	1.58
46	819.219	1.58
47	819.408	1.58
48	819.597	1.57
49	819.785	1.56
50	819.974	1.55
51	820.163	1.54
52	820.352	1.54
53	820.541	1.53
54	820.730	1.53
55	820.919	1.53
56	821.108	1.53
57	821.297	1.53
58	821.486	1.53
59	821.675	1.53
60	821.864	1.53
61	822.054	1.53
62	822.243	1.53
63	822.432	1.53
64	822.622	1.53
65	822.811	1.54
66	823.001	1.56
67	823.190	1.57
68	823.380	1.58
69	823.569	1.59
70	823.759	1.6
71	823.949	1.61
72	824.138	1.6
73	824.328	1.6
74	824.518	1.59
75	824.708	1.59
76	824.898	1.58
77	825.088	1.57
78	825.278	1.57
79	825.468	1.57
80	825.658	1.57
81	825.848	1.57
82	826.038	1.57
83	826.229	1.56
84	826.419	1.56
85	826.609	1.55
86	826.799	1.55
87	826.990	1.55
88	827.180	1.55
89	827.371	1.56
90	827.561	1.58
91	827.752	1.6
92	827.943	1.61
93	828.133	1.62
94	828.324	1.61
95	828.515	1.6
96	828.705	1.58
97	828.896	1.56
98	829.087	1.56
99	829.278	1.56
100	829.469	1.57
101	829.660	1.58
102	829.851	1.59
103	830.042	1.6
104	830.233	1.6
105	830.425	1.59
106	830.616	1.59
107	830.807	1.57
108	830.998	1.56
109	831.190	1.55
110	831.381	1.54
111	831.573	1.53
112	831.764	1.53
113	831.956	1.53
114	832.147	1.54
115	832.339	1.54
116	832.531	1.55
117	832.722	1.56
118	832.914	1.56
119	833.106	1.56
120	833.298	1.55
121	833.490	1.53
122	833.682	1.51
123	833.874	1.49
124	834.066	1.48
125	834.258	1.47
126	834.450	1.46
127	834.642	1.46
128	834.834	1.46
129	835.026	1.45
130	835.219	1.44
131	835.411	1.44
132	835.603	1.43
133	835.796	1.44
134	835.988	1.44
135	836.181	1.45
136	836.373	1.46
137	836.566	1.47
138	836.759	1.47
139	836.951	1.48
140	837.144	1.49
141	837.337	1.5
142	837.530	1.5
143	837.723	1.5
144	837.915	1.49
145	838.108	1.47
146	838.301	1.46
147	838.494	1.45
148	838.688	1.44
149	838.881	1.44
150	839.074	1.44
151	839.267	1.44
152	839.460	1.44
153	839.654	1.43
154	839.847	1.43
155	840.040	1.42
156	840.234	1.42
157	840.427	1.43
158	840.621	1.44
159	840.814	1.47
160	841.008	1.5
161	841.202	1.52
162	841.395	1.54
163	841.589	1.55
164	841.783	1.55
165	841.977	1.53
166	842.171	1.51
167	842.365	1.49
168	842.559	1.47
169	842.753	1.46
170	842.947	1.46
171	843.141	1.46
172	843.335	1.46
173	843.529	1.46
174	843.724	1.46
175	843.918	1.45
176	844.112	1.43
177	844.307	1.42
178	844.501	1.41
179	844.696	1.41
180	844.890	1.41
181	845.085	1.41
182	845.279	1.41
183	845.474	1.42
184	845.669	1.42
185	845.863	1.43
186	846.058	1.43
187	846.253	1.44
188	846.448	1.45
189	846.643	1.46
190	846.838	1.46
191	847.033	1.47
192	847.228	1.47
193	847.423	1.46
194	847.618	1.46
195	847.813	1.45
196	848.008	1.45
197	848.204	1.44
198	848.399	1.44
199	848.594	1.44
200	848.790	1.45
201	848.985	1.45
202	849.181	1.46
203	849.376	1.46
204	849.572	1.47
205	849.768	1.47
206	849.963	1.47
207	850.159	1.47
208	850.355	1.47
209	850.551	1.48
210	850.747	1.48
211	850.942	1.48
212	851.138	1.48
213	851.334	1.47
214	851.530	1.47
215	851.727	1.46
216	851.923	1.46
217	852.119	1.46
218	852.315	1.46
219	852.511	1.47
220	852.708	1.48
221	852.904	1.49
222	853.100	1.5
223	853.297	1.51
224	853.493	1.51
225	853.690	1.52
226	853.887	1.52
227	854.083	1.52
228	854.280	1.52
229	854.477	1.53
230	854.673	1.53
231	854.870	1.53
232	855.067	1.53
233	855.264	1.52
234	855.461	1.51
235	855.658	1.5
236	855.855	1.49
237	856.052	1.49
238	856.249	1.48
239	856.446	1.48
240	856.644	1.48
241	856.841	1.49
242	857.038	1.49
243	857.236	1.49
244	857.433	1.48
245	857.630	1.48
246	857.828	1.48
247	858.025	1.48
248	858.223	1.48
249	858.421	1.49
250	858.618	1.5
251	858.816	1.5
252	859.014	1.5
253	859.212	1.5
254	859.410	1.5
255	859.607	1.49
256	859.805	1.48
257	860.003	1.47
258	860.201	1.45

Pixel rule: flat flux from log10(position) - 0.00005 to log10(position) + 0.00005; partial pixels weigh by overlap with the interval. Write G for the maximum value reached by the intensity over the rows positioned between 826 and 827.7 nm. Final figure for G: 1.58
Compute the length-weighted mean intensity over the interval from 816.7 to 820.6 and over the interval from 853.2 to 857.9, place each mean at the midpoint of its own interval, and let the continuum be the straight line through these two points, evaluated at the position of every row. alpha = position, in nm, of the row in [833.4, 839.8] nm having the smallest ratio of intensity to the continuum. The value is 835.603 nm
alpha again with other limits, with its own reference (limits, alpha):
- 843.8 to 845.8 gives 844.501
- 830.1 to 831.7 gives 831.573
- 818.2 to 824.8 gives 820.541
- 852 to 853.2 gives 852.119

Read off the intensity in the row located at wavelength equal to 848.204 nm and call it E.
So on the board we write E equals 1.44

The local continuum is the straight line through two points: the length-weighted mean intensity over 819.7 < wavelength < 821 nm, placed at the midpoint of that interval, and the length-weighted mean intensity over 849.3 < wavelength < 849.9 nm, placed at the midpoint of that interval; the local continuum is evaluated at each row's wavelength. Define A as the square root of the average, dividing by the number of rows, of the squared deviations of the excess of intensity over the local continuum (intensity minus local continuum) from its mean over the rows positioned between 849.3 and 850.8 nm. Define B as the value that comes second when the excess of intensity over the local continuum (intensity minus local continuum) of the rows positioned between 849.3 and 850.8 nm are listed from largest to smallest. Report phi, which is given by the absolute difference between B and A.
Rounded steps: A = 0.007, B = 0.02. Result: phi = 0.01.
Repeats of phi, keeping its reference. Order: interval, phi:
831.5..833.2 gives 0.04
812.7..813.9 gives 0.02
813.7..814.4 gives 0.04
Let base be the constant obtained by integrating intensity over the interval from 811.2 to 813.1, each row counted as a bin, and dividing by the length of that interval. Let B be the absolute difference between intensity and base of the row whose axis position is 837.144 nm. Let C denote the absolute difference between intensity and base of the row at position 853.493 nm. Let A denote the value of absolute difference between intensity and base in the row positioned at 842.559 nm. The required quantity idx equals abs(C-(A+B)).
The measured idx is 0.105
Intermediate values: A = 0.08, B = 0.06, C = 0.04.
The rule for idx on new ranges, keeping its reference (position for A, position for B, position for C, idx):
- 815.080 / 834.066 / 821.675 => 0.085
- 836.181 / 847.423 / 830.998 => 0.195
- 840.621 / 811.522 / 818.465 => 0.115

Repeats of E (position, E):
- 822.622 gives 1.53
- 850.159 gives 1.47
